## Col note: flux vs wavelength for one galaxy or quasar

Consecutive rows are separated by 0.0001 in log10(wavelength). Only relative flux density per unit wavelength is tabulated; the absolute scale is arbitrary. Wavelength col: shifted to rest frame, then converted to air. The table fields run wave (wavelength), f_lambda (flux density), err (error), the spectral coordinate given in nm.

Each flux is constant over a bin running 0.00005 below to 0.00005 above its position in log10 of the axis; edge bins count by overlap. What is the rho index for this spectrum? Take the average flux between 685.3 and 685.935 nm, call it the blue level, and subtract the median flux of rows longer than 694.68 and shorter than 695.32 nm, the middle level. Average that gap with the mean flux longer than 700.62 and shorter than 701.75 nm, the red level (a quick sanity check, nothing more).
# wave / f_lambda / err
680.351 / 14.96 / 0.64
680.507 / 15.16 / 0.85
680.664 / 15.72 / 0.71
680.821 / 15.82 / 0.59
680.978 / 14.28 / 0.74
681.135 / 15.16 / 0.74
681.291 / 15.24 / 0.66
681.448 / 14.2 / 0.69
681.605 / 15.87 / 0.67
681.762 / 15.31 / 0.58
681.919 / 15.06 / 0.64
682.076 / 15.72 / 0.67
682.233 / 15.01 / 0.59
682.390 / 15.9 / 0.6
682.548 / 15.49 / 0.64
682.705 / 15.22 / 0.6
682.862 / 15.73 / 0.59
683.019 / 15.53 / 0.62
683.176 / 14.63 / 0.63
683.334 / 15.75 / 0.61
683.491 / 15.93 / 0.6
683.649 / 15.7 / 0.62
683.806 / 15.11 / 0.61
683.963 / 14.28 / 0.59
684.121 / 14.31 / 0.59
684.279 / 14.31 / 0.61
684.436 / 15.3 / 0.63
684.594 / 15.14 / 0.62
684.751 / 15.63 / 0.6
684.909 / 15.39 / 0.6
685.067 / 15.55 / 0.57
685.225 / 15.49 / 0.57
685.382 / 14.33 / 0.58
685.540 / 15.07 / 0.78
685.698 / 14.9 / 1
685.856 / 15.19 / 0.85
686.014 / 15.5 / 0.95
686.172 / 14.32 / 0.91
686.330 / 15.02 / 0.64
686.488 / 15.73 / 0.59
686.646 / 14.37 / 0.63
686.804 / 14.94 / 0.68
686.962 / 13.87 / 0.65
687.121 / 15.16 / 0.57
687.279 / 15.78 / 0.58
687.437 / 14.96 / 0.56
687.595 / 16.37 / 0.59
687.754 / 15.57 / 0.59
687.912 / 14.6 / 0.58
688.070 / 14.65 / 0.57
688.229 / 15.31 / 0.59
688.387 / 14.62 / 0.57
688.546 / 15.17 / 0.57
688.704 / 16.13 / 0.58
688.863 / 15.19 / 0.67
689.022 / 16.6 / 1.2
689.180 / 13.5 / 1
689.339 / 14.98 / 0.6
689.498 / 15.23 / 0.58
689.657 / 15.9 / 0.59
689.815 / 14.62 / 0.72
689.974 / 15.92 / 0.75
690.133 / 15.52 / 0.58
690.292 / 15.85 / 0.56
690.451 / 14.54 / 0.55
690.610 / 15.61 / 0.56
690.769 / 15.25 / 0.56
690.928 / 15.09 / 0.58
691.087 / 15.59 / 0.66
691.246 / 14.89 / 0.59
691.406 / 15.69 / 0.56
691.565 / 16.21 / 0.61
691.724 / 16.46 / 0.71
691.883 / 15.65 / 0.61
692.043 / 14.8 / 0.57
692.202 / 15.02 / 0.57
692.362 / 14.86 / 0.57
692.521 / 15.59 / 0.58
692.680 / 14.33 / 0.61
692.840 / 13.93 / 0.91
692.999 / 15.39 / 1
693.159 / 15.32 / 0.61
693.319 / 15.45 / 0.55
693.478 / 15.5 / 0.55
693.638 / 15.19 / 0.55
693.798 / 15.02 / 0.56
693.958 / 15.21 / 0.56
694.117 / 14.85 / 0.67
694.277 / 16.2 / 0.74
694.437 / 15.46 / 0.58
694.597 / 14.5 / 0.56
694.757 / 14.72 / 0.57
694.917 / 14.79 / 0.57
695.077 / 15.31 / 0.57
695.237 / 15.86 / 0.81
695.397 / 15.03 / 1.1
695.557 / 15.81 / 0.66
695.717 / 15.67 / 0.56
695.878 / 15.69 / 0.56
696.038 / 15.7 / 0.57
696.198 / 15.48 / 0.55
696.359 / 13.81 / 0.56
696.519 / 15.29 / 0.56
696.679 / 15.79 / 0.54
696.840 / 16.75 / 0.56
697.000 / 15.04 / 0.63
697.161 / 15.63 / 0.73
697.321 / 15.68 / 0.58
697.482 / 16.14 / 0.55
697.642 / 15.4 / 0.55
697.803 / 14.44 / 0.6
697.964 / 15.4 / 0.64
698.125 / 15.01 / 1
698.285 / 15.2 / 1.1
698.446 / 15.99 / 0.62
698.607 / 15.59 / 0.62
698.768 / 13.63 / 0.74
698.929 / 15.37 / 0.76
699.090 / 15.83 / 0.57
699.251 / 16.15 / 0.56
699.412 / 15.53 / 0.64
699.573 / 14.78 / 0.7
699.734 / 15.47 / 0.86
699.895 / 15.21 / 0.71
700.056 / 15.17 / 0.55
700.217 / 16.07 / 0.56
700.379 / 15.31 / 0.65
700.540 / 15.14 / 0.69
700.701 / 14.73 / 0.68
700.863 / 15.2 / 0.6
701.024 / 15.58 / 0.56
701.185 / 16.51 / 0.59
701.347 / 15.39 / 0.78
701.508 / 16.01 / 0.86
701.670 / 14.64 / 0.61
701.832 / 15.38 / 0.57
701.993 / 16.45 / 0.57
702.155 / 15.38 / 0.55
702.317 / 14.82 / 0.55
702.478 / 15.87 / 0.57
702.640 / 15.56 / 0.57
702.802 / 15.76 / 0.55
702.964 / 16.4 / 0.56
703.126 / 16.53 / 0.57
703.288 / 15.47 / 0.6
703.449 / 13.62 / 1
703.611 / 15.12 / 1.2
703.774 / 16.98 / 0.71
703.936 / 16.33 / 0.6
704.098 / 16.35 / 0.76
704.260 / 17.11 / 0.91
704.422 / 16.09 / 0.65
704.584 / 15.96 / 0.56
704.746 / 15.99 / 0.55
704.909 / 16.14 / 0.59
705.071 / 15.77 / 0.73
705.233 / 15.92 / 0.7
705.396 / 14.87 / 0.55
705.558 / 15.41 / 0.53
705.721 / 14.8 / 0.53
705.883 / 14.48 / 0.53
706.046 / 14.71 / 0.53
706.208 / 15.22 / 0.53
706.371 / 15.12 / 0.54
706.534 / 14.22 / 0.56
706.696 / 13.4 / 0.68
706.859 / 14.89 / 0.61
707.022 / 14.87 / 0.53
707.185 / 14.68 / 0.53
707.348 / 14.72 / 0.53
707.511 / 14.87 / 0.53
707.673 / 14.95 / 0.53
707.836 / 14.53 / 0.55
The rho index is 7.6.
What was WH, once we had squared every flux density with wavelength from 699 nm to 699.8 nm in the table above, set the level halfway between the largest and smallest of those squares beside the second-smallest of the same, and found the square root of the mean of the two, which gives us 15.5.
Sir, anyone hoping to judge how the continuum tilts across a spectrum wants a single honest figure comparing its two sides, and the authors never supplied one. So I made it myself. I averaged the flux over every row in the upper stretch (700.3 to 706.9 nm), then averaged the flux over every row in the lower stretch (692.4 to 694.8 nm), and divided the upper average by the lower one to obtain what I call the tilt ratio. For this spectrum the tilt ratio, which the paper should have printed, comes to 1.02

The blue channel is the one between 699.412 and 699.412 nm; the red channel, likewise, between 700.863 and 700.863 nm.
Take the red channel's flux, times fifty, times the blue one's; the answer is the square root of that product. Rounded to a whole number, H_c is 109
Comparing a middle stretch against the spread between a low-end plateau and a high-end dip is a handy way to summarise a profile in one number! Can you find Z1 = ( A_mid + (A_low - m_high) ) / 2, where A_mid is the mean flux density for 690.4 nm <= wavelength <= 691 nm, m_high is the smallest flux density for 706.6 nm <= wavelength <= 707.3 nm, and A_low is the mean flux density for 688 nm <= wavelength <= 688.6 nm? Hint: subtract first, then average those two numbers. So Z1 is 8.3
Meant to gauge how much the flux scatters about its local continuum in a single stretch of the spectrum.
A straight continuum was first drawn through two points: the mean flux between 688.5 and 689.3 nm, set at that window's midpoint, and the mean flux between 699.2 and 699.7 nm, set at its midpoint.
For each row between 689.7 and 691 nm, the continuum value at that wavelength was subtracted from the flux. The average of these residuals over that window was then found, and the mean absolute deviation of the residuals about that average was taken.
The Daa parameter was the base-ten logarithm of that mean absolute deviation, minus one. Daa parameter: -1.37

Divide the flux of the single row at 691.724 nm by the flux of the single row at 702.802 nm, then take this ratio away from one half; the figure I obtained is -0.54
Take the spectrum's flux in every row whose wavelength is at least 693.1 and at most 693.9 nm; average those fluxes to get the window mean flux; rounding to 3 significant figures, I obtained 15.3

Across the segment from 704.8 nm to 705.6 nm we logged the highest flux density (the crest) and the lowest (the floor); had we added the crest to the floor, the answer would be 31.0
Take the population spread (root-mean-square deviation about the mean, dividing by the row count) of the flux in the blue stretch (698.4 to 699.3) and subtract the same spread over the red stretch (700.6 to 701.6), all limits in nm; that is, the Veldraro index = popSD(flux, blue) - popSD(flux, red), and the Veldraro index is 0.27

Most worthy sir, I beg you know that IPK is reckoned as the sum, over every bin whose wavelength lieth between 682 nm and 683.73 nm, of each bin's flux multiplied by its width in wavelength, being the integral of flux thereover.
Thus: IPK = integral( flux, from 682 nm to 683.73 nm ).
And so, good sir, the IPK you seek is 26.8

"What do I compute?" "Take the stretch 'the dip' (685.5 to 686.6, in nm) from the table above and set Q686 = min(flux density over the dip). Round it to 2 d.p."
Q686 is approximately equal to 14.32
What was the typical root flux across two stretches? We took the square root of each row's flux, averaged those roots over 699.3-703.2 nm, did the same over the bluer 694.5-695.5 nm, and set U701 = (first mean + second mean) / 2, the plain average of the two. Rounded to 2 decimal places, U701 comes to 3.91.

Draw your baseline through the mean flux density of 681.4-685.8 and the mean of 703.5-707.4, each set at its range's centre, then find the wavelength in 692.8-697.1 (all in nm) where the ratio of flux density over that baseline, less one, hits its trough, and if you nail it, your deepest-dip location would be 696.359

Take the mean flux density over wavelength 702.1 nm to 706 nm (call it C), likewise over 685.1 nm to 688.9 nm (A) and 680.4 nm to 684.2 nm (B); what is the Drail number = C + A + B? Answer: 46.0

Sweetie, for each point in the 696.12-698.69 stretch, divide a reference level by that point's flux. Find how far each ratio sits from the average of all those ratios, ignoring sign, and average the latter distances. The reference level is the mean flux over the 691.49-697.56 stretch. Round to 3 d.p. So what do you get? 0.031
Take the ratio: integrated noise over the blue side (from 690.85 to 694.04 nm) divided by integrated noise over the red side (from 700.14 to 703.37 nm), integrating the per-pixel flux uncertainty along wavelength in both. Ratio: 1.01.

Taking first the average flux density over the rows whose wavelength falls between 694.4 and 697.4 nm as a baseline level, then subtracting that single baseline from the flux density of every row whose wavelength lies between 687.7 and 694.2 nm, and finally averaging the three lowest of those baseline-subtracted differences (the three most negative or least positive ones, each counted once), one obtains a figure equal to -1.4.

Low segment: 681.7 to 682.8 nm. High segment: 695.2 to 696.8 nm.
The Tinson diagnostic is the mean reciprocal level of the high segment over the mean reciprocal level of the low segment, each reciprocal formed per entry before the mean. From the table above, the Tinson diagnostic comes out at 0.999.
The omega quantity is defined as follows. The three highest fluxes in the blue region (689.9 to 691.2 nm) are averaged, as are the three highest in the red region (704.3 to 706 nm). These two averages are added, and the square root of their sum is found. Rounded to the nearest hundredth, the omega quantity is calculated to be 5.65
